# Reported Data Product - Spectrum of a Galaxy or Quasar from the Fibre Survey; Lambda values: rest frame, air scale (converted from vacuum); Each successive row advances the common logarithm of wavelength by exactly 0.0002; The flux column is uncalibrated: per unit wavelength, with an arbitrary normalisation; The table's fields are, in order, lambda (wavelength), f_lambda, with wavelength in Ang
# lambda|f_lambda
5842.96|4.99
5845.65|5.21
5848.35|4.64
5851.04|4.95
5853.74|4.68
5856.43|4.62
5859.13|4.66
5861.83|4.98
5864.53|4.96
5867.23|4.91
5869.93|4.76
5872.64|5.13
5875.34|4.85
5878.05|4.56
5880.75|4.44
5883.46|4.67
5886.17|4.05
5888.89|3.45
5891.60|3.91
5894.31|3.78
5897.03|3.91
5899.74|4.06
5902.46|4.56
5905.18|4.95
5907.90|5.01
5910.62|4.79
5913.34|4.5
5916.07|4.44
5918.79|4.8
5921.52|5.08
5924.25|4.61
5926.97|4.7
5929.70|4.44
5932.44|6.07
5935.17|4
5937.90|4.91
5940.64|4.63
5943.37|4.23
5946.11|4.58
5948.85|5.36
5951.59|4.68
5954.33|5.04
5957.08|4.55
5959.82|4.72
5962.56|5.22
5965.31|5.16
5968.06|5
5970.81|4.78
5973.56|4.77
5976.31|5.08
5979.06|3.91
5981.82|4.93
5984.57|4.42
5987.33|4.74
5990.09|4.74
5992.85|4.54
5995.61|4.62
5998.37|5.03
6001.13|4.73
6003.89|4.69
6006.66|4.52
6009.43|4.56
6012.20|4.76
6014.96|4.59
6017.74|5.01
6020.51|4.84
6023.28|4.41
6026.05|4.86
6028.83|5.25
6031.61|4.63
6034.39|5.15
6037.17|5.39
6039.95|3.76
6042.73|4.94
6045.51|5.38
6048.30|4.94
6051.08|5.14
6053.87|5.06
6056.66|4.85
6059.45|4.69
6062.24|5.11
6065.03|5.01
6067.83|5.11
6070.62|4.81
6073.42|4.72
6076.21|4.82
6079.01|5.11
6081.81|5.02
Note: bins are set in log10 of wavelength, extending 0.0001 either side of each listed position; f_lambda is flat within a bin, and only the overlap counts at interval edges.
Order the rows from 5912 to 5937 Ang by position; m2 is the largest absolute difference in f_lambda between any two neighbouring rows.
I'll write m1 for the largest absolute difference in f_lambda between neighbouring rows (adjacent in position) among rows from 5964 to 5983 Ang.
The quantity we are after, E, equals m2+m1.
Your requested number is 3.2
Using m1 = 1.17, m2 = 2.1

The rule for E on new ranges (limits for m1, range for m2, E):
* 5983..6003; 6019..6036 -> 1.0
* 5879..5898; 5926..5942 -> 2.7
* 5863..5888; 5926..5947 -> 2.7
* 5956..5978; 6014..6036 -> 1.1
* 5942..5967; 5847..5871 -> 1.1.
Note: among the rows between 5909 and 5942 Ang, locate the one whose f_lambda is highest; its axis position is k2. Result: 5932.44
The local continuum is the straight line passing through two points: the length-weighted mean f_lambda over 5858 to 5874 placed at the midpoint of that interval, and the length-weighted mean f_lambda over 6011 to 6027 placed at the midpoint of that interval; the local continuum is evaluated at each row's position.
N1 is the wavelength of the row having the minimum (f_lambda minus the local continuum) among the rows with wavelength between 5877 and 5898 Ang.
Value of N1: 5888.89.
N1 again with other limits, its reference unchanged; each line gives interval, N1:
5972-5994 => 5979.06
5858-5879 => 5878.05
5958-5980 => 5979.06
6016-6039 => 6023.28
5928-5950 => 5935.17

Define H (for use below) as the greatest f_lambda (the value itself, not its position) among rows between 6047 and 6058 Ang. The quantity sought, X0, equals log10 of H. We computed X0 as 0.711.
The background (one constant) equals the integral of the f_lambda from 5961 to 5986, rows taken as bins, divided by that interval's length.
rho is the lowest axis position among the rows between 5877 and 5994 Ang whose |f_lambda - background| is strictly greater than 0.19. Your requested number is 5878.05 Ang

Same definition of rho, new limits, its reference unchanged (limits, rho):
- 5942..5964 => 5943.37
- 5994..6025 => 5998.37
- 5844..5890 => 5845.65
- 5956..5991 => 5957.08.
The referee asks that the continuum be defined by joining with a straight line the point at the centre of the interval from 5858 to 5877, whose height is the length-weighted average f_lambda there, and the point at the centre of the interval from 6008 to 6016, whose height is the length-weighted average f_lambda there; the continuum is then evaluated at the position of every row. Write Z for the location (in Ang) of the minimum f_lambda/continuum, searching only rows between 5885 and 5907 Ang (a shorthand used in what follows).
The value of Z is 5888.89 Ang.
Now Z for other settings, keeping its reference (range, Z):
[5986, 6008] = 5992.85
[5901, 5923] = 5916.07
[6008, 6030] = 6023.28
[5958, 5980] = 5979.06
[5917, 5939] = 5935.17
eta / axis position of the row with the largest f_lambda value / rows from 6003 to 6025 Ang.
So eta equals 6017.74 Ang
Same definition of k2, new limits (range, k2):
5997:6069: 6037.17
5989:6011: 5998.37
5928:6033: 5932.44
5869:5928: 5872.64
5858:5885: 5872.64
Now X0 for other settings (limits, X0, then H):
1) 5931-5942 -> 0.783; 6.07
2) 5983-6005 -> 0.702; 5.03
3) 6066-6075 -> 0.708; 5.11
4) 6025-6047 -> 0.732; 5.39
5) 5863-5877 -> 0.710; 5.13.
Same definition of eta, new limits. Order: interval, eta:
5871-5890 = 5872.64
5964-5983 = 5965.31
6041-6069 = 6045.51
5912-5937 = 5932.44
